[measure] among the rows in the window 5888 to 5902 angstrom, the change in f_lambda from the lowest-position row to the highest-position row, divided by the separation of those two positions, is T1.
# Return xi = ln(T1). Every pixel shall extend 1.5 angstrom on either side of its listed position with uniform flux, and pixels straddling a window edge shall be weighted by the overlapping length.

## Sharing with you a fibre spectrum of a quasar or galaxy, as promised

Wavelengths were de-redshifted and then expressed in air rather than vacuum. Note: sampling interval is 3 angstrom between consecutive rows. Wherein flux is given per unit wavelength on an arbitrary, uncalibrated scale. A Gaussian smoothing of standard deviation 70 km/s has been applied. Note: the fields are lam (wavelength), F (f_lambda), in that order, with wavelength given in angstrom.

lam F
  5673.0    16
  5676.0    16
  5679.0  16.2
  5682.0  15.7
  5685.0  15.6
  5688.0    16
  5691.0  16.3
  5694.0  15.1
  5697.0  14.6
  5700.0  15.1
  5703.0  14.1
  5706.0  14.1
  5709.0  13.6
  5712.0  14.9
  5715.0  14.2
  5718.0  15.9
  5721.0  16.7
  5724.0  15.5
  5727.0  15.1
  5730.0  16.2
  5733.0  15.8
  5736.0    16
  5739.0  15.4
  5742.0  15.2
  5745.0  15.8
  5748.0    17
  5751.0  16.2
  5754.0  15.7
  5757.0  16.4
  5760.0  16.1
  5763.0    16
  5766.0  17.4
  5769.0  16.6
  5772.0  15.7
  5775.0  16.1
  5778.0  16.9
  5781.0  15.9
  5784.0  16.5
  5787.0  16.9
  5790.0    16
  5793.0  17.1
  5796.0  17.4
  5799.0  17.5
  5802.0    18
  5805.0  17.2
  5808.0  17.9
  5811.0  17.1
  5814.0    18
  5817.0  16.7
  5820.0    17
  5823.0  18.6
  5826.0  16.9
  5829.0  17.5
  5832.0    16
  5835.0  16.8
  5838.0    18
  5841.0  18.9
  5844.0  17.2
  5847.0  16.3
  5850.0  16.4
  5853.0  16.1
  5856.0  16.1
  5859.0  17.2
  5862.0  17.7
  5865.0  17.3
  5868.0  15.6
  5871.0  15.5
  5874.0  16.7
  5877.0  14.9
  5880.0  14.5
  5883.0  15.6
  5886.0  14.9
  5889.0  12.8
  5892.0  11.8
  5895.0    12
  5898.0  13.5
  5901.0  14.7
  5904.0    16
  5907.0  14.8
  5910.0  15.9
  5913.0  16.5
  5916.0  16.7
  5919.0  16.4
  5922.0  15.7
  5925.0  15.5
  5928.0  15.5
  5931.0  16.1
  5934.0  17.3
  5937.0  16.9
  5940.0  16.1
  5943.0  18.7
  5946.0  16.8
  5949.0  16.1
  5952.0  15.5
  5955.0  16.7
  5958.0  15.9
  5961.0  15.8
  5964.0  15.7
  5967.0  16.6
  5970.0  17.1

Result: -1.8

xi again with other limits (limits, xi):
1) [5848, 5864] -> -2.2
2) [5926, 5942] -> -3.0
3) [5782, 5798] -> -2.6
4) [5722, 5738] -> -3.2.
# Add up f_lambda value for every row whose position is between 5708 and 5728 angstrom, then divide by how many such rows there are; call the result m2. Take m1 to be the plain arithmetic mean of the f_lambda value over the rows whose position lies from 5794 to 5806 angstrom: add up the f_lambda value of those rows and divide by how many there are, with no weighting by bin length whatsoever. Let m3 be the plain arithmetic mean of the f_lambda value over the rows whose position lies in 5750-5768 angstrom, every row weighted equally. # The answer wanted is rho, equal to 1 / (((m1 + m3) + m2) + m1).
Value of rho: 0.0150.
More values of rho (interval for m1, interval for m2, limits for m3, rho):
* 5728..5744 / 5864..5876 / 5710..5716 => 0.0161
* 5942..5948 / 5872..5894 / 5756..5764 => 0.0151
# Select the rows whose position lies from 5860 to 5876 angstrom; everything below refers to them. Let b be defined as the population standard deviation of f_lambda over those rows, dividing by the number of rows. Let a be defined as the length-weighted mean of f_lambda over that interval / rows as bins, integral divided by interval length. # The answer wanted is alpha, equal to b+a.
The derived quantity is 17.4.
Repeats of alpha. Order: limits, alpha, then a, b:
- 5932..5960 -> 17.5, 16.6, 0.9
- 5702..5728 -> 15.9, 14.9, 0.9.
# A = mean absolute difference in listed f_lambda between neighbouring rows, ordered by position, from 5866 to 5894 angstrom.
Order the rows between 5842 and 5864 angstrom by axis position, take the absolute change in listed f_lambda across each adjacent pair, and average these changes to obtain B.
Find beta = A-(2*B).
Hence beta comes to 0.1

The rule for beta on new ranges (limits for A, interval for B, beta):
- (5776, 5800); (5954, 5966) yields 0.0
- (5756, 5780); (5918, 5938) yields -0.4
